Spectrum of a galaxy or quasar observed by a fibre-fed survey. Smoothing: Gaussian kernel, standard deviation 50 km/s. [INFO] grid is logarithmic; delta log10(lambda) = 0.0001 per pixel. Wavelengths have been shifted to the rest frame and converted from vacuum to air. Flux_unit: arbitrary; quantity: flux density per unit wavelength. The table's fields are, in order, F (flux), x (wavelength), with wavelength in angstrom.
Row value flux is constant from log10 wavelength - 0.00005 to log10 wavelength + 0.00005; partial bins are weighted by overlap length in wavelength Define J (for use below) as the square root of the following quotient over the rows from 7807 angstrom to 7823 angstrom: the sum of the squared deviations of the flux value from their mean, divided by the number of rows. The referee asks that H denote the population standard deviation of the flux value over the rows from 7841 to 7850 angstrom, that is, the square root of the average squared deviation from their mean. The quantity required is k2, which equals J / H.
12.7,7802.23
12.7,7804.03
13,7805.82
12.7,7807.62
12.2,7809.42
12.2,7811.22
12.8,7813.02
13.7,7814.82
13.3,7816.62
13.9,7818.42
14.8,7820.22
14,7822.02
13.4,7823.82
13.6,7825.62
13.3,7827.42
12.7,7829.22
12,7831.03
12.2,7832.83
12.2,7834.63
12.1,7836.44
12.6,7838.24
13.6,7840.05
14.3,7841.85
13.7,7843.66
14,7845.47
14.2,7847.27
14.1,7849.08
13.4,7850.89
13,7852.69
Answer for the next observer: 4.1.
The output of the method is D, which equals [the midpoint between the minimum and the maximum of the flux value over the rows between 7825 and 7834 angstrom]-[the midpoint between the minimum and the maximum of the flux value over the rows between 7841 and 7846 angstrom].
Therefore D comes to -1.2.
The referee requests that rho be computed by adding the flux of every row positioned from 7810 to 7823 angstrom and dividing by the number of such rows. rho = 13.5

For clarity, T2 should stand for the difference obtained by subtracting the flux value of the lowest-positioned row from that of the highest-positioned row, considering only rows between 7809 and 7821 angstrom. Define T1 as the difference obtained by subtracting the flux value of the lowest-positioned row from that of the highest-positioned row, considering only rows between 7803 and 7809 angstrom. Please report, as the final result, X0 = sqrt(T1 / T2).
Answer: 0.00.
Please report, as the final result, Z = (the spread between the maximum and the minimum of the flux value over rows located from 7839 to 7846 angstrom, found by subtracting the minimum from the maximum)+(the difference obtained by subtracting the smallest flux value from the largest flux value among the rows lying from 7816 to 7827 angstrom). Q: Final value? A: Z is 2.20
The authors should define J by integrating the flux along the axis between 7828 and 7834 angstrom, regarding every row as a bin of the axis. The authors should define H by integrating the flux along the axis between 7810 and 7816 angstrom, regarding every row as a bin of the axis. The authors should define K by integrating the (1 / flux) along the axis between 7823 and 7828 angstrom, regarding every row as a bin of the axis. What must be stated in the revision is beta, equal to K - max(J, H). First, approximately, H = 77.2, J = 74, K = 0.37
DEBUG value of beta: -77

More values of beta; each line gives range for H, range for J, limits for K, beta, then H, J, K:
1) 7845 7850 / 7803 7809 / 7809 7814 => -76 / 70.6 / 76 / 0.40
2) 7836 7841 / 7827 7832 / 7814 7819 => -64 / 64.3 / 63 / 0.37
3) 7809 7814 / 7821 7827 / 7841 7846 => -82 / 62.2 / 82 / 0.36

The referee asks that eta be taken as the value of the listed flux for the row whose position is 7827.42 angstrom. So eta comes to 13.3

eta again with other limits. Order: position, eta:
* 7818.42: 13.9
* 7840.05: 13.6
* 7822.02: 14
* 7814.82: 13.7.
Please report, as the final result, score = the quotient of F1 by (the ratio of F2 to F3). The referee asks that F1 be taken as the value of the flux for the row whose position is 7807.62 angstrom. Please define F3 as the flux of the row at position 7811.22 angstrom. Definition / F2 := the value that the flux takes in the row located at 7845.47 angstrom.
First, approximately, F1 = 12.7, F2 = 14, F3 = 12.2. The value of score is 11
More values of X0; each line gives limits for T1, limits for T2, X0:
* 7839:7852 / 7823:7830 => 0.53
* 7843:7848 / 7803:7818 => 0.91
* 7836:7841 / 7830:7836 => 2.74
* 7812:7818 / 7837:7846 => 0.60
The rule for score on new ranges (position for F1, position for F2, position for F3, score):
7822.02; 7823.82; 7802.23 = 13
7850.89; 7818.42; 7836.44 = 12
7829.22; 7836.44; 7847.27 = 15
